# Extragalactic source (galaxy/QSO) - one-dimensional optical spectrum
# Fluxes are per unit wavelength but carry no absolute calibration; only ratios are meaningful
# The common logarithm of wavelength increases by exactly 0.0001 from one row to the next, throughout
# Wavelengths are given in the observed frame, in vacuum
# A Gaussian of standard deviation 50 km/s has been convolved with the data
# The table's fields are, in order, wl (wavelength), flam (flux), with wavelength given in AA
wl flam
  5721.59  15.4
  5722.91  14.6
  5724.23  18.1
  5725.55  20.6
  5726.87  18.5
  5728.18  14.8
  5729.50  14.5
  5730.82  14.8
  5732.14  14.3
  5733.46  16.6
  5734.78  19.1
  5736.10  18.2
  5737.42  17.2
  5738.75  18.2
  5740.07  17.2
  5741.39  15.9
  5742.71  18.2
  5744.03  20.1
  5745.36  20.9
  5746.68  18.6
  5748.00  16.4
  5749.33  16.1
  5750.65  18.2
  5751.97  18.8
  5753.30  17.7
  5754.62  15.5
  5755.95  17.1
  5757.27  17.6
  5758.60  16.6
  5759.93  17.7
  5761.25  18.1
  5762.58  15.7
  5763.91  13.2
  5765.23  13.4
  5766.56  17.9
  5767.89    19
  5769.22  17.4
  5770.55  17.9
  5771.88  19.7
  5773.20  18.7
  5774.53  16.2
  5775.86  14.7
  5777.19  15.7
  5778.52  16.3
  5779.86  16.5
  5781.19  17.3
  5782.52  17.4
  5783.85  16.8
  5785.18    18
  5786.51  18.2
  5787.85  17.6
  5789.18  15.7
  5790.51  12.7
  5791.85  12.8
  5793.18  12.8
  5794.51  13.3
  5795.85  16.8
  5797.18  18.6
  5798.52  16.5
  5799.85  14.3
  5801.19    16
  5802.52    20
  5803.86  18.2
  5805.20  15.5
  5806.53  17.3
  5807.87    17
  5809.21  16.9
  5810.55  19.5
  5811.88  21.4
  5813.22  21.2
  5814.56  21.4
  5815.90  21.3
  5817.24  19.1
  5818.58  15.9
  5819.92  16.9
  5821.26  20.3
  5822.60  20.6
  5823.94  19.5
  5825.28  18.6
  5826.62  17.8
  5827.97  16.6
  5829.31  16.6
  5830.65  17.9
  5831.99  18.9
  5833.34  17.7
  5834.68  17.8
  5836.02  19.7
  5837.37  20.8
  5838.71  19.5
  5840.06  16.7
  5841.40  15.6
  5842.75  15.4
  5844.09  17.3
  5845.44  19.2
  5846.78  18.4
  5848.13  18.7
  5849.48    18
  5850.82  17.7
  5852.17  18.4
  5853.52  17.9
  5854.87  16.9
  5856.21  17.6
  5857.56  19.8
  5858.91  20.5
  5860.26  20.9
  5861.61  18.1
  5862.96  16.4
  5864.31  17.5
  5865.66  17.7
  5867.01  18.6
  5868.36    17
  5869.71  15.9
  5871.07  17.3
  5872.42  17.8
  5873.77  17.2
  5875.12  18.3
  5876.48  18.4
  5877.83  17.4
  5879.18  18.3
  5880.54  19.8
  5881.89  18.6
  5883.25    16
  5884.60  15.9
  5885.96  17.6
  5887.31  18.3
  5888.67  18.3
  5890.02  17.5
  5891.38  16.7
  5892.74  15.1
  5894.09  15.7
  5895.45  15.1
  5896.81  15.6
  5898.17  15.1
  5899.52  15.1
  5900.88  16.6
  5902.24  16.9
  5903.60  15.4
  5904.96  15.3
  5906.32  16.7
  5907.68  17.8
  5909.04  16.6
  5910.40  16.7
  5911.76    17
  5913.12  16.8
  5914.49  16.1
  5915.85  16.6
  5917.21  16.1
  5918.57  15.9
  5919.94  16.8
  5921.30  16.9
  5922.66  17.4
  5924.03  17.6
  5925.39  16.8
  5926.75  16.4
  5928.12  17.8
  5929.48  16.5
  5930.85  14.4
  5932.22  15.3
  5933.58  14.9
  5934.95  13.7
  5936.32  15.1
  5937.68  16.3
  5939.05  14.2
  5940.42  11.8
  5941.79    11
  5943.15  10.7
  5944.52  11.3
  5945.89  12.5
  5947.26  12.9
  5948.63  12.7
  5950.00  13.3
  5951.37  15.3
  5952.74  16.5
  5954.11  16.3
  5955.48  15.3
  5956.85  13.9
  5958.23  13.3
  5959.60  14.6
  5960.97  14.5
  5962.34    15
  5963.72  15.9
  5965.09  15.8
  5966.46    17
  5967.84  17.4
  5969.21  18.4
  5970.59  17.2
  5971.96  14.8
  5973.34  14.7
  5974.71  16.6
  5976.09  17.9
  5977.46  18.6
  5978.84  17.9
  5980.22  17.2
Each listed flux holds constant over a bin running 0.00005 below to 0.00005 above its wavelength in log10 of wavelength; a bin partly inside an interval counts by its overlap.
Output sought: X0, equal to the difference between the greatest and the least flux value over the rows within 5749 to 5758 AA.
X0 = 3.3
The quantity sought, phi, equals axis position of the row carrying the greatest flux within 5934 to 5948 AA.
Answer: 5937.68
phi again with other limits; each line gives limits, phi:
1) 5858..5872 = 5860.26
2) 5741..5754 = 5745.36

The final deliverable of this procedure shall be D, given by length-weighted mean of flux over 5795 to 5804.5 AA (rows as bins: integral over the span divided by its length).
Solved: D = 17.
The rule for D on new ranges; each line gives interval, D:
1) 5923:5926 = 17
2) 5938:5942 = 13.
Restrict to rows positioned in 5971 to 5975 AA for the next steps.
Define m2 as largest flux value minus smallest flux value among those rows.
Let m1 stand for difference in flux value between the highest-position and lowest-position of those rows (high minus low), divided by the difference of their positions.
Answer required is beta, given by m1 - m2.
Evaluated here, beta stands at -1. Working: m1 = 0.7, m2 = 1.9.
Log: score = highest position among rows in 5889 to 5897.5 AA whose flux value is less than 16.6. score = 5896.81 AA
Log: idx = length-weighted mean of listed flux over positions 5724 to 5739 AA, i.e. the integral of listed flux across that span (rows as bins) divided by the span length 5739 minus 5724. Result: 17.0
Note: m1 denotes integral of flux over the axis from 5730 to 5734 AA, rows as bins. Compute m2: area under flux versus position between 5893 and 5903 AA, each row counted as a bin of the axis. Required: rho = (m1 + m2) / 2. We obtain 109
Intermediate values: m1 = 61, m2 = 157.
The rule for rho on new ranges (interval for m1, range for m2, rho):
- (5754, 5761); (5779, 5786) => 120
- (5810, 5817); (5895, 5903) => 136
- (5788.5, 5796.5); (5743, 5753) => 148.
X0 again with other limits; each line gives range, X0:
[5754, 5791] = 7.0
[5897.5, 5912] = 2.7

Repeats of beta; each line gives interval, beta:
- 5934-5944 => -6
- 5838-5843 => -5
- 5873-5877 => -1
